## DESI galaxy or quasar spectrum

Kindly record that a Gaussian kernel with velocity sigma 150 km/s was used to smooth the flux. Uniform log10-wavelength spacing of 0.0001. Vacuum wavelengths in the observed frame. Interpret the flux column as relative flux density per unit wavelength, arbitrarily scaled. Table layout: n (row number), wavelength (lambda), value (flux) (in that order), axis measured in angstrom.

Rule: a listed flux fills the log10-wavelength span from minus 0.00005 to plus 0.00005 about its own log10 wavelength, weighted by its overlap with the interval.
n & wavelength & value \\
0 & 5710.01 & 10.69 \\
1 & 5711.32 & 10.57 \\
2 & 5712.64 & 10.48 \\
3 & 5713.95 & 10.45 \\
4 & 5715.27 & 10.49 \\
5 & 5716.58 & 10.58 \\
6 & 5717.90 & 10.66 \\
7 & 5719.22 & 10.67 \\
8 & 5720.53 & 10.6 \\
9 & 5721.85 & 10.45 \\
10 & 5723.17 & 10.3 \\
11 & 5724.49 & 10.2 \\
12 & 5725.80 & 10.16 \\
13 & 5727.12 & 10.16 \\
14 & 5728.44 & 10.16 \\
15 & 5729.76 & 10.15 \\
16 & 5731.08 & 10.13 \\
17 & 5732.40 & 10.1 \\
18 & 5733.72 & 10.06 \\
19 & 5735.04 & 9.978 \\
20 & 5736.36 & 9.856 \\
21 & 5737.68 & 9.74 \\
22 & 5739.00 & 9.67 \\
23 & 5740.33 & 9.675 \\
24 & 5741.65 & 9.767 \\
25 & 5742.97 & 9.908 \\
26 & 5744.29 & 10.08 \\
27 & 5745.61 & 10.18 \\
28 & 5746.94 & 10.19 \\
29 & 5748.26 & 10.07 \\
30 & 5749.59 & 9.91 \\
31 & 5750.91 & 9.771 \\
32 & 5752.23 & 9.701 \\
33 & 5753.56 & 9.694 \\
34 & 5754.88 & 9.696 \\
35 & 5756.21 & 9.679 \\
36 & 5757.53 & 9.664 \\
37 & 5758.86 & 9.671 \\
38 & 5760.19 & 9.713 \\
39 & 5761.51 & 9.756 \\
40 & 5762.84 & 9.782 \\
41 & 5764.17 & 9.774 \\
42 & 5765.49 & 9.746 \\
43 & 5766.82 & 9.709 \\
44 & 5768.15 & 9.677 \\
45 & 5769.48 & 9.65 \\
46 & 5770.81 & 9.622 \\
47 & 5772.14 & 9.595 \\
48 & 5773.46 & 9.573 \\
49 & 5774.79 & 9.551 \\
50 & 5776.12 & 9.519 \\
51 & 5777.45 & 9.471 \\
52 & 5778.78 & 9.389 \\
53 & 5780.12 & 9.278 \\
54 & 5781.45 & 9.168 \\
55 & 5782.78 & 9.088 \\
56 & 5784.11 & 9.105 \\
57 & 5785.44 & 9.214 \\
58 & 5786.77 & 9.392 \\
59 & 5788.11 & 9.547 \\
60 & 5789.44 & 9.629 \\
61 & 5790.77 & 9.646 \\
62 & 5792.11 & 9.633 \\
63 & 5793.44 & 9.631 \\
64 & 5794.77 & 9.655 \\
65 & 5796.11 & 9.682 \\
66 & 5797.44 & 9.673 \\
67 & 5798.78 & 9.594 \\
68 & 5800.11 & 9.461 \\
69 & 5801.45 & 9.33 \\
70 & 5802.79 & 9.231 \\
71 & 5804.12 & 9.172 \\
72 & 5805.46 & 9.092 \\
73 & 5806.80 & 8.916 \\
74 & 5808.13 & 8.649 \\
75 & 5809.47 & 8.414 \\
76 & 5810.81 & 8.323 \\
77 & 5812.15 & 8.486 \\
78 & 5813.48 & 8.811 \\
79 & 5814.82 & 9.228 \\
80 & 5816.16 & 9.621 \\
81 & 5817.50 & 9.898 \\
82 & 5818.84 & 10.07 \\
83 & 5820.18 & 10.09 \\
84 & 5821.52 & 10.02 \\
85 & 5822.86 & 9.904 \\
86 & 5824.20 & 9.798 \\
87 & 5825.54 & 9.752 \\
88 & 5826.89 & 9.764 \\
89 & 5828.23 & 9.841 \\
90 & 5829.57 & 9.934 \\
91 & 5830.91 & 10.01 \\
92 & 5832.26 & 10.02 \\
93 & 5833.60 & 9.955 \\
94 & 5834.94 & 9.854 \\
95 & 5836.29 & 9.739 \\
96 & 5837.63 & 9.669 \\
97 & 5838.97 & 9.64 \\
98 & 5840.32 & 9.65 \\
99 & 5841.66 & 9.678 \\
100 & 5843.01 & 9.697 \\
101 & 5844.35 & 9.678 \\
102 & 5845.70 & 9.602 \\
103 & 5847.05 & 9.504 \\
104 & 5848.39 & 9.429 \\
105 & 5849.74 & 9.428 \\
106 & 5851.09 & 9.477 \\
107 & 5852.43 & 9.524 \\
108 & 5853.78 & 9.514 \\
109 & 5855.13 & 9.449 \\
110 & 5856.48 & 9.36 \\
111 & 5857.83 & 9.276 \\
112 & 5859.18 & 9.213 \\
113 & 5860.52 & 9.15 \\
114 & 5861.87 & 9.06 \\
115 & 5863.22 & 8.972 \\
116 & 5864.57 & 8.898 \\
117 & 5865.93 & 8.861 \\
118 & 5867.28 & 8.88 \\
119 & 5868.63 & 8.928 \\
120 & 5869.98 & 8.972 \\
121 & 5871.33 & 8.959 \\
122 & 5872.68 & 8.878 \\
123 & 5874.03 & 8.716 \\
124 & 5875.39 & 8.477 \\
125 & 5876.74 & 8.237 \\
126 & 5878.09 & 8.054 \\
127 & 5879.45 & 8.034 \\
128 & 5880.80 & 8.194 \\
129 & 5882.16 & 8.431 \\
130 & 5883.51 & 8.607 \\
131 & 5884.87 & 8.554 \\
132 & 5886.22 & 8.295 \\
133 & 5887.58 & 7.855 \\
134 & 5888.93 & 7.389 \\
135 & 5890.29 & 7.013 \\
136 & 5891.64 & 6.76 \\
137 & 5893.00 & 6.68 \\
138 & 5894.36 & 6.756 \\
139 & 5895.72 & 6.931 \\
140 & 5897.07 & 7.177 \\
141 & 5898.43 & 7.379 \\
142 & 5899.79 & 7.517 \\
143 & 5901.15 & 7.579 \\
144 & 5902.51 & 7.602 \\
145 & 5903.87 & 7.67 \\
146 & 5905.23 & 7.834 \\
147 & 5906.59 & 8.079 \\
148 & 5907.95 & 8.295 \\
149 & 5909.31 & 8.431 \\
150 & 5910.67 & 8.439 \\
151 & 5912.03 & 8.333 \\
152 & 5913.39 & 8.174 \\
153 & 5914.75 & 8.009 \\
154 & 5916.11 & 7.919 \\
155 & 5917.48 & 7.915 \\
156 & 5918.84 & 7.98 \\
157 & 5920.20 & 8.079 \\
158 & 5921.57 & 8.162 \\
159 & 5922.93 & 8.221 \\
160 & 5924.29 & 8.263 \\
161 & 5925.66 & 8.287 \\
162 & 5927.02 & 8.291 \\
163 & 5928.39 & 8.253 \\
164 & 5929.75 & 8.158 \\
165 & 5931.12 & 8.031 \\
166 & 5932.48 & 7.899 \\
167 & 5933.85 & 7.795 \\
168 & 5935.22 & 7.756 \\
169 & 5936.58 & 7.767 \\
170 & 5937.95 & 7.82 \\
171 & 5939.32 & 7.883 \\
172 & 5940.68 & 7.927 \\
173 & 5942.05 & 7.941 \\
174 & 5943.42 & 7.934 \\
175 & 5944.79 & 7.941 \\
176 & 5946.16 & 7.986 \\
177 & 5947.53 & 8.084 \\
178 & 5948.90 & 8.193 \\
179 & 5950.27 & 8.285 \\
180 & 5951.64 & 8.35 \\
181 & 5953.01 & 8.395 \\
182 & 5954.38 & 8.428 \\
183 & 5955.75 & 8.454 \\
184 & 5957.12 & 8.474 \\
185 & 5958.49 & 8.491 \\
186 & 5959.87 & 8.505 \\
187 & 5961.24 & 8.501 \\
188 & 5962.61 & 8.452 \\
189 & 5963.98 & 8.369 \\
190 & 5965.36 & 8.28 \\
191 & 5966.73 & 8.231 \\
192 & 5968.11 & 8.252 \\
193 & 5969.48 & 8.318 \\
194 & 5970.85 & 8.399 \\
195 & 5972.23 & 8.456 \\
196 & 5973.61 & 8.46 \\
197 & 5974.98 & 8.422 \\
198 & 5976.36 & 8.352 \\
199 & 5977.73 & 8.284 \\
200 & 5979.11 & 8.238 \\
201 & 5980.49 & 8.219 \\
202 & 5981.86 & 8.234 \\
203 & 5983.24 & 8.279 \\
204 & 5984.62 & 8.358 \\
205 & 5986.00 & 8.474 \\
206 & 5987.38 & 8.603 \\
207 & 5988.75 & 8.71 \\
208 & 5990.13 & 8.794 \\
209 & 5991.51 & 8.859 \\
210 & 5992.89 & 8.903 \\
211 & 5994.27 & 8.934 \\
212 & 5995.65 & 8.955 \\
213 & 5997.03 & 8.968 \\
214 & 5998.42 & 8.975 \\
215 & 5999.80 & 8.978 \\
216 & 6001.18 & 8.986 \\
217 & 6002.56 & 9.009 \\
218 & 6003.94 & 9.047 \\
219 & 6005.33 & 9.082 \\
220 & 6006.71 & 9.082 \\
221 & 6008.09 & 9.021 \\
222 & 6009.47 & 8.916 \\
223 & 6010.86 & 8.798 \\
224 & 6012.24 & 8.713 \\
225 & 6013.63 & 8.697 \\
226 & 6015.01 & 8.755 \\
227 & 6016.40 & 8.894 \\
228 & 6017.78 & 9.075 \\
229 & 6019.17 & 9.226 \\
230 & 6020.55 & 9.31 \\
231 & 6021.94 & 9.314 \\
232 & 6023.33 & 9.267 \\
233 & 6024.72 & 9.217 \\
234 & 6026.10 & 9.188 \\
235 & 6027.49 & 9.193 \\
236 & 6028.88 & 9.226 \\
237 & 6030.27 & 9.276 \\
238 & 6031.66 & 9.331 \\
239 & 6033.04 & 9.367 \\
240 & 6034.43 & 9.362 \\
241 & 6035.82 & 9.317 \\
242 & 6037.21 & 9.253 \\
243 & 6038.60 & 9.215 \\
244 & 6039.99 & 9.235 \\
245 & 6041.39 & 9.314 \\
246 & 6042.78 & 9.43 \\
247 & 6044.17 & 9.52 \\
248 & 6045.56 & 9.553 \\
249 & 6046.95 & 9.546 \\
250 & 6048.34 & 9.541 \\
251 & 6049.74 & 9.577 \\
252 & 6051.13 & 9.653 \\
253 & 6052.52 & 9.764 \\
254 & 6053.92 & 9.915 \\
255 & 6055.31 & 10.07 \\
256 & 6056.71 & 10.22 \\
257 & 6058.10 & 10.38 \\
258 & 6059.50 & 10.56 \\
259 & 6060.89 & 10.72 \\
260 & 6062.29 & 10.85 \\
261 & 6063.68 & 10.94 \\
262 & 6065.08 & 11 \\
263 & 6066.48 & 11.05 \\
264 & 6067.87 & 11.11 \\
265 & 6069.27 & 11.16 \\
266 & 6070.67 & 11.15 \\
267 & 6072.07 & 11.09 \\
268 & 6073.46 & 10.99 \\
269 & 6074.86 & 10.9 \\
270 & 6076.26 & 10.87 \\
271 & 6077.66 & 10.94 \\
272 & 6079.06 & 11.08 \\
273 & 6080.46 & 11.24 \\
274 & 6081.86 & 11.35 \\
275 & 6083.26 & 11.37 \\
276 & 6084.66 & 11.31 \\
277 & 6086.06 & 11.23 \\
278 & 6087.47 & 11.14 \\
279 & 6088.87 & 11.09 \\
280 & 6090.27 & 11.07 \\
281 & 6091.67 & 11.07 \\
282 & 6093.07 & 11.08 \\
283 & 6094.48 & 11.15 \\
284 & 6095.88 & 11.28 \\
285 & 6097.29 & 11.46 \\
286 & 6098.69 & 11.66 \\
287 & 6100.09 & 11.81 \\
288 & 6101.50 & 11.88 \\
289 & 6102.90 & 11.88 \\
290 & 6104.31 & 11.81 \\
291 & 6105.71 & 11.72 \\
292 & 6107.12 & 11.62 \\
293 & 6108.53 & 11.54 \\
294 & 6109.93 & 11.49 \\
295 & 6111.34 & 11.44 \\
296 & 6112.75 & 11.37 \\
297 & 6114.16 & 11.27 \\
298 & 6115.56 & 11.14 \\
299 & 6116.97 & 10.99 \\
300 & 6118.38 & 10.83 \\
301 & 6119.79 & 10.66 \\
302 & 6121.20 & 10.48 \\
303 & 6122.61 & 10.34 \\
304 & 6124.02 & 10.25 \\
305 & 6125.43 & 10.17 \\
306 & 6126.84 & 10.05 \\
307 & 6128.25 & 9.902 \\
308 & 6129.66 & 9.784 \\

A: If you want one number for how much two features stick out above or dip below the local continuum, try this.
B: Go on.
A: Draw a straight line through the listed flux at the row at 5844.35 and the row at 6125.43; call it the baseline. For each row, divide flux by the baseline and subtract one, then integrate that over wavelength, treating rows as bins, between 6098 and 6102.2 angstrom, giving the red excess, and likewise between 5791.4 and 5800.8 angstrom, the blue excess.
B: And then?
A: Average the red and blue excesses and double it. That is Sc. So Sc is 0.7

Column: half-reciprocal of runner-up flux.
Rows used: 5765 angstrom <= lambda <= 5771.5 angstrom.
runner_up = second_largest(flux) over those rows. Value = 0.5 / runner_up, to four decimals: 0.0515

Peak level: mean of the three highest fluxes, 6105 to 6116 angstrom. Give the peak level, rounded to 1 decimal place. 11.6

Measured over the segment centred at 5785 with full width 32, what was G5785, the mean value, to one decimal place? 9.5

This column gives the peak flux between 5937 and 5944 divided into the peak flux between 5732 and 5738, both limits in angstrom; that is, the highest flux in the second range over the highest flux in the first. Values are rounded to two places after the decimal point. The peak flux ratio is 1.27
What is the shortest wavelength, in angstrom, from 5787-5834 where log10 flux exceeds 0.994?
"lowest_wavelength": 5817.50 angstrom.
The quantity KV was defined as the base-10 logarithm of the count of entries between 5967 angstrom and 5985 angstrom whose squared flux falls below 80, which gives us 1.11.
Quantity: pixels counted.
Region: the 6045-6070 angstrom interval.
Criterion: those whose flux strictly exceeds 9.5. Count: 18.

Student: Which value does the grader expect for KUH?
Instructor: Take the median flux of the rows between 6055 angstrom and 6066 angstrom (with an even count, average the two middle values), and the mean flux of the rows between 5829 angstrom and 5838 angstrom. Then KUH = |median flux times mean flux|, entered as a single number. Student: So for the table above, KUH 105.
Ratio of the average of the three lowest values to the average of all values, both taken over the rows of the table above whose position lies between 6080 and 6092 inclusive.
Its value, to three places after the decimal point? 0.988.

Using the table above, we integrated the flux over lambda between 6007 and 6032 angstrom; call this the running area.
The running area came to 227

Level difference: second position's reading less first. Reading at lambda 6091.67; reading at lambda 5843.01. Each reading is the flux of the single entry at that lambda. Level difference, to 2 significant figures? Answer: -1.4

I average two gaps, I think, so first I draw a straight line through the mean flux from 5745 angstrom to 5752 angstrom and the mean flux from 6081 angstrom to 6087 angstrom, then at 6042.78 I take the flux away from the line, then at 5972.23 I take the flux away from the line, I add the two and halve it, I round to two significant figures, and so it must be 2.1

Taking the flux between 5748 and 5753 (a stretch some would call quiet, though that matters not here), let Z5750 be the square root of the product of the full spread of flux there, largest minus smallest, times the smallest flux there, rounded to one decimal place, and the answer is 1.9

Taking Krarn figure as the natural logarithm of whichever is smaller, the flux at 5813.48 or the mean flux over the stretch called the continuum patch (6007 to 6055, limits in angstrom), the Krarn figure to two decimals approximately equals 2.18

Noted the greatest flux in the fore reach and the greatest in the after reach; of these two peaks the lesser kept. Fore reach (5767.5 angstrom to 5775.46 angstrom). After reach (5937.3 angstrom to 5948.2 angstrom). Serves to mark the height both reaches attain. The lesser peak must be 8.1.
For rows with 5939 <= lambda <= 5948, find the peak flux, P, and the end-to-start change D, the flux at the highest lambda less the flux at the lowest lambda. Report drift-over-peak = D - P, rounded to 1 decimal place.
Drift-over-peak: -7.9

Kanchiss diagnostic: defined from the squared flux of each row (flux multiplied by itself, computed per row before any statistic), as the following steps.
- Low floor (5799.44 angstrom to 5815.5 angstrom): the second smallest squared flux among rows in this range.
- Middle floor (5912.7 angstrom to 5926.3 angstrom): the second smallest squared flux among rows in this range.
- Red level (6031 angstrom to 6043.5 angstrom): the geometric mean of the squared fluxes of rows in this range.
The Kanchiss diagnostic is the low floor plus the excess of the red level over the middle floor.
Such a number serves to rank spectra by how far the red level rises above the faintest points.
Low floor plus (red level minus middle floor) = 95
